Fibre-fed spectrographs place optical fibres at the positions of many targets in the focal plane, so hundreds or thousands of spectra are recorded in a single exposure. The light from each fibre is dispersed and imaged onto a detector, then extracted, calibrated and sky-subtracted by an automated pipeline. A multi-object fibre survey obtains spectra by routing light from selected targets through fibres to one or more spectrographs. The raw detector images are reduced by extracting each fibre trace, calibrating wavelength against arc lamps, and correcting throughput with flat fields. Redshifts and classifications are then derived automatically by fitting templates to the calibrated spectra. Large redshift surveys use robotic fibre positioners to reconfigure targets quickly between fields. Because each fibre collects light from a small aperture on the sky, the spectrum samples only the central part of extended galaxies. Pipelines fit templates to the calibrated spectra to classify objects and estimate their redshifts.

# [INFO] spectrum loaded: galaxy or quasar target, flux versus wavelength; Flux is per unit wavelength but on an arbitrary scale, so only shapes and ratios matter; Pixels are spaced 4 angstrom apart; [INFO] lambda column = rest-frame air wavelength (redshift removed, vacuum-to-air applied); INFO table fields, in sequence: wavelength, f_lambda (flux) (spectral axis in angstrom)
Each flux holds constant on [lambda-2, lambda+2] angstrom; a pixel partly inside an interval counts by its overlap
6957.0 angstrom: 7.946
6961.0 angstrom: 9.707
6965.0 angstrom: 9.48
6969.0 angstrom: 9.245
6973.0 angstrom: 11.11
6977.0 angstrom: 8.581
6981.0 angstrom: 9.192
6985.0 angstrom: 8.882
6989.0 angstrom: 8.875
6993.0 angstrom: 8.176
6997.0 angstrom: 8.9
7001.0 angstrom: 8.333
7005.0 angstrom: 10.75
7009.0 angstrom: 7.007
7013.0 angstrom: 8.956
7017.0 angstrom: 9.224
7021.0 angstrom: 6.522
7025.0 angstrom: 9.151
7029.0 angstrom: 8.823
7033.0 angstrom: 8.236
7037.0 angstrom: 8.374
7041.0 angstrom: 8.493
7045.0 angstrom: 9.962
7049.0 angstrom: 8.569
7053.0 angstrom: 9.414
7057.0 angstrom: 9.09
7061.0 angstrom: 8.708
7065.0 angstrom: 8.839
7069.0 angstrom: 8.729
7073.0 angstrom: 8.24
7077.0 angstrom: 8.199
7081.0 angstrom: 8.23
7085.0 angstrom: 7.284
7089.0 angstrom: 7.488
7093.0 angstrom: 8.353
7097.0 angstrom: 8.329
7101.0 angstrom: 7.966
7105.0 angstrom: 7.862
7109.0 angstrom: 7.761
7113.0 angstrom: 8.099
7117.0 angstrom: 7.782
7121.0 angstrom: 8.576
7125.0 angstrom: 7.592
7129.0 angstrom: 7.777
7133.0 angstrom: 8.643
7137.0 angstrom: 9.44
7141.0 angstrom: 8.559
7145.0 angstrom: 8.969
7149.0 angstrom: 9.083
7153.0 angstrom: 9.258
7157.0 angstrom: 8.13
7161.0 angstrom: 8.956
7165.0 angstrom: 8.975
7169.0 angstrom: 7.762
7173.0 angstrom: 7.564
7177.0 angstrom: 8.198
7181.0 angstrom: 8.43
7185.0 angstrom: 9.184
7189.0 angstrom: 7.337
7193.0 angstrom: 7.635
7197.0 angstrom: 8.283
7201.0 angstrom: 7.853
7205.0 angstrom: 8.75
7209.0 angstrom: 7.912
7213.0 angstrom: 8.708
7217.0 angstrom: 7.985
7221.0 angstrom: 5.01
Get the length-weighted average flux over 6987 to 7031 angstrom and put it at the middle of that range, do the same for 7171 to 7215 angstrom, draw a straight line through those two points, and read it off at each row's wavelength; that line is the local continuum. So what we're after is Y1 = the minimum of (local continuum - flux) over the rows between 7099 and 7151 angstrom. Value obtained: -1.1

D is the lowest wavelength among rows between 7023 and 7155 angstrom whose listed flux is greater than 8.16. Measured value 7025.0 angstrom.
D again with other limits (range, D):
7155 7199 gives 7161.0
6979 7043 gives 6981.0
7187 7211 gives 7197.0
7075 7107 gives 7077.0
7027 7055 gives 7029.0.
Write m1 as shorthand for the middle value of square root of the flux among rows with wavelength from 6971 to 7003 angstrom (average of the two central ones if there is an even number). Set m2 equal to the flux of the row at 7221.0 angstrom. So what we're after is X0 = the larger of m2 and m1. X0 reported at 5.0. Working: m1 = 2.98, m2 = 5.01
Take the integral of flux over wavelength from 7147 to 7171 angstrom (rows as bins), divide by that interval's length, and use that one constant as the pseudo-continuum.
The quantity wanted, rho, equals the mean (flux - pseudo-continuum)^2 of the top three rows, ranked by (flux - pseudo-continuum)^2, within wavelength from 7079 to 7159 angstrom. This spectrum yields 1.6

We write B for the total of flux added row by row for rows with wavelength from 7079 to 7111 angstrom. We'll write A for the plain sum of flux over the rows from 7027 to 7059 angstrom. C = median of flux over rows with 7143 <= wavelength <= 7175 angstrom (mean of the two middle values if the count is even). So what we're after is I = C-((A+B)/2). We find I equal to -58.2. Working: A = 71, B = 63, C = 8.96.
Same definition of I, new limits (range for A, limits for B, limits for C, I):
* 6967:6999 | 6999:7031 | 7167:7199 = -62.9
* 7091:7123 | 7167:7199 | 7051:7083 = -55.8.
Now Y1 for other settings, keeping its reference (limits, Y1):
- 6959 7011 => -2.4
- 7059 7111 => -0.4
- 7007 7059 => -1.4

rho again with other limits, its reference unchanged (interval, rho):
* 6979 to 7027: 3.9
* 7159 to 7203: 1.4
